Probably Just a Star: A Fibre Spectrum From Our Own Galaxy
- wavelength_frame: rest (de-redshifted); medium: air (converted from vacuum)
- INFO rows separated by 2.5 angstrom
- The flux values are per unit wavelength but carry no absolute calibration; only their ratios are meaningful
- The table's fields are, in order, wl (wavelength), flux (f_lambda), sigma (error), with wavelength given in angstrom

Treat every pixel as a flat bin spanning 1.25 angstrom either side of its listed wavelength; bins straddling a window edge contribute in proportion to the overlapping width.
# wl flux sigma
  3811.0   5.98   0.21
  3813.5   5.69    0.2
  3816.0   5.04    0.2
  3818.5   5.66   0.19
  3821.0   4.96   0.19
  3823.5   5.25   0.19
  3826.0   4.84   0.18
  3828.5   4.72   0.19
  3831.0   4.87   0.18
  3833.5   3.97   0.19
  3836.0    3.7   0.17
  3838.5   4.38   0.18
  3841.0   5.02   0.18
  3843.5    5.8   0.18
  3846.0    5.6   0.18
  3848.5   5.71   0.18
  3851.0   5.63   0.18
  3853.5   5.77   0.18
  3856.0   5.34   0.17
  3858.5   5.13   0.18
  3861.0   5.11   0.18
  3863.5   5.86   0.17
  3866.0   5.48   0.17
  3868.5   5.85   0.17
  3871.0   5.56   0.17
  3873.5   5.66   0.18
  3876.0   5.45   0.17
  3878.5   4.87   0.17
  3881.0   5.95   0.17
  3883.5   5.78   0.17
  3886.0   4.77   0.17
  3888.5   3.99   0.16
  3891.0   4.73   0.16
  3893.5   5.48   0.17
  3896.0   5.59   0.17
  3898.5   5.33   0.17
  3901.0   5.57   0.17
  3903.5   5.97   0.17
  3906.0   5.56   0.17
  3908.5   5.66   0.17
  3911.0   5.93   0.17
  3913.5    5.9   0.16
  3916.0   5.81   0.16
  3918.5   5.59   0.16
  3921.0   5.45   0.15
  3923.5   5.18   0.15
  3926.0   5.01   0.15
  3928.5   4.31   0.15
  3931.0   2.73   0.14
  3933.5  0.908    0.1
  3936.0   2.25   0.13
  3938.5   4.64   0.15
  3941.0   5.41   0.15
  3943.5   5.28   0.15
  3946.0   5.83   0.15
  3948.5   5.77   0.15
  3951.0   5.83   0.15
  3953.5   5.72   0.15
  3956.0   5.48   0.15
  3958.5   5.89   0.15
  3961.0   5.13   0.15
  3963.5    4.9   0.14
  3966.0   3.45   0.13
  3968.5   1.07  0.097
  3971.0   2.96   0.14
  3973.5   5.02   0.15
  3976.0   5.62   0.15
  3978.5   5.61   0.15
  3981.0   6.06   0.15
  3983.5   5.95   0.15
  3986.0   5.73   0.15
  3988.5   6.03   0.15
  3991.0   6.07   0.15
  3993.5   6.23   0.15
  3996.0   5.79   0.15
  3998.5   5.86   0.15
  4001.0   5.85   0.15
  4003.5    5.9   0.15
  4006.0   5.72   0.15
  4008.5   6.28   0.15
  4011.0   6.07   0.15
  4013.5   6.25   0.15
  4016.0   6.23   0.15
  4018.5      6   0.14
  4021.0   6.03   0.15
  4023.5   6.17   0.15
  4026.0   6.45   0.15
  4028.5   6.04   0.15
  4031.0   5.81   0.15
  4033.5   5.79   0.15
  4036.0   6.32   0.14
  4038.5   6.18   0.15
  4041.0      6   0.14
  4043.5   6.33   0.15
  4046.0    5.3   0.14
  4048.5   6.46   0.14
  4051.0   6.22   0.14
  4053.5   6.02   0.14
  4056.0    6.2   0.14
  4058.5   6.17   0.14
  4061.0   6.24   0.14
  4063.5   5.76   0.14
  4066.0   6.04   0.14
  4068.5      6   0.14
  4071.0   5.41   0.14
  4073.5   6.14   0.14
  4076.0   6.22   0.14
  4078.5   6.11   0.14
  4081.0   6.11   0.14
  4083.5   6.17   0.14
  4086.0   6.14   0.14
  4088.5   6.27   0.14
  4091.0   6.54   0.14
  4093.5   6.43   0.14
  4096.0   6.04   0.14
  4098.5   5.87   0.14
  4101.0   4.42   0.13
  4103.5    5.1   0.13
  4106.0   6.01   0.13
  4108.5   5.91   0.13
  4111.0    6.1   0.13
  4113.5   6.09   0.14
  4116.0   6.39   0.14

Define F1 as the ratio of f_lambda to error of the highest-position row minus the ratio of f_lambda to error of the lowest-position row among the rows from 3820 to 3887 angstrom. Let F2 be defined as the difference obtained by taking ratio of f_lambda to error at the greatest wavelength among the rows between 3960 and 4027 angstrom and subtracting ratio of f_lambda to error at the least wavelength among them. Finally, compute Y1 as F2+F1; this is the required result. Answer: 10.8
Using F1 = 2.0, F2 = 9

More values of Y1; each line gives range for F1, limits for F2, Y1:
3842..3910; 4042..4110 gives 4.3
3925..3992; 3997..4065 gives 9.1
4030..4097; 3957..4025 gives 6.3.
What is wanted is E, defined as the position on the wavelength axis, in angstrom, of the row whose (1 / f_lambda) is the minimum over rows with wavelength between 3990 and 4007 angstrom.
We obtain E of 3993.5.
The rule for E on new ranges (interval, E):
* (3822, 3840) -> 3823.5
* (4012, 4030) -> 4026.0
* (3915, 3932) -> 3916.0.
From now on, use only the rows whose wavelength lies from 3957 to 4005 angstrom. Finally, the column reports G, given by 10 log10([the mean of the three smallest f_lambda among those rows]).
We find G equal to 4.0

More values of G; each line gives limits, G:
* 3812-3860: 6.0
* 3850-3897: 6.5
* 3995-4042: 7.6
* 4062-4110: 7.0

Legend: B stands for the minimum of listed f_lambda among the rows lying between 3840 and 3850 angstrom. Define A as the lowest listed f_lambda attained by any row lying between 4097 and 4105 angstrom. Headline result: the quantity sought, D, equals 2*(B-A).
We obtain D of 1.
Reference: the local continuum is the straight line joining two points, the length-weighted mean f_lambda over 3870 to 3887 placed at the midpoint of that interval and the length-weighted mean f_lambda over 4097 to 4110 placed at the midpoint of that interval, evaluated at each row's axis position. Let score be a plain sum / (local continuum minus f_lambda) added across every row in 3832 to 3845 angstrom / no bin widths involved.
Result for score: 4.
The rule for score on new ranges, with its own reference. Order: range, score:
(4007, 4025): -5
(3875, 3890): 2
